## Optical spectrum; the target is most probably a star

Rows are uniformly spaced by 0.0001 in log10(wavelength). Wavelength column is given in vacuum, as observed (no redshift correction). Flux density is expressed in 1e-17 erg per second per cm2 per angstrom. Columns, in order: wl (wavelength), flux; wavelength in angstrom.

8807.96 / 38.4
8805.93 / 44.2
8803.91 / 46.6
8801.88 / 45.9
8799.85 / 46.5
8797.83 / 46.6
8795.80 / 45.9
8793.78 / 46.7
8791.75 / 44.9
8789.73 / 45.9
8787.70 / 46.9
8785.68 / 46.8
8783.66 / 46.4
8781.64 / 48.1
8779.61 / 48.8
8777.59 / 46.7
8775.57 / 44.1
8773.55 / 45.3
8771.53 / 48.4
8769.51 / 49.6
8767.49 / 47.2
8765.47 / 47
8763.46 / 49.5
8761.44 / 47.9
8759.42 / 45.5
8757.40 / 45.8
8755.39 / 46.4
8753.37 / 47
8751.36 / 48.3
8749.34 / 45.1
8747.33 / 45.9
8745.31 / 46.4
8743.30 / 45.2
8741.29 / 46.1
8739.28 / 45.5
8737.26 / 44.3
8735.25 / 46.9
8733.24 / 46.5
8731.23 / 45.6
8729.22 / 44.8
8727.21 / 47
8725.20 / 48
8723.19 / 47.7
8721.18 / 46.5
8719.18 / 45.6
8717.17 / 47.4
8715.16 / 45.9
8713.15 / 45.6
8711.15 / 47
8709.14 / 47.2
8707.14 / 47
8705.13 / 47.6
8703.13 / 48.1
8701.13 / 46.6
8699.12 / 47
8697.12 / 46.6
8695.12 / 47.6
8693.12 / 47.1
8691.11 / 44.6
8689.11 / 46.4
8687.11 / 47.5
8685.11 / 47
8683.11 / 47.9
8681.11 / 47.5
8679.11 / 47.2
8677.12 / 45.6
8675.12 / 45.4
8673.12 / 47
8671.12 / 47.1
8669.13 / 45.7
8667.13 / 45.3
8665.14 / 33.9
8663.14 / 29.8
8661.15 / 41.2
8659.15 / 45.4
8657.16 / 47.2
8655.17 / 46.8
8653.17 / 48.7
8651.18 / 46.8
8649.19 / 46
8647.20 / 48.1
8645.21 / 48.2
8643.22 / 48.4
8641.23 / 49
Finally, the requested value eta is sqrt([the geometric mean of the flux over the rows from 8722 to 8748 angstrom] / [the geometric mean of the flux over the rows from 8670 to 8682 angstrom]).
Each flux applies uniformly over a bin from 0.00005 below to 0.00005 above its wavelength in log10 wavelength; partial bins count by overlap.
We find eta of 0.99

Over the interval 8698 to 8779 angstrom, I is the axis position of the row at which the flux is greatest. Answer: 8769.51 angstrom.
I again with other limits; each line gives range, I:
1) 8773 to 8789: 8779.61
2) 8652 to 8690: 8653.17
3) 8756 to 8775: 8769.51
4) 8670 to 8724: 8703.13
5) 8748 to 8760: 8751.36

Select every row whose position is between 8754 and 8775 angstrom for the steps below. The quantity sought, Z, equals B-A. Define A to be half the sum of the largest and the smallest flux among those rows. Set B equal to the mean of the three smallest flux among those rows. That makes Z -1.92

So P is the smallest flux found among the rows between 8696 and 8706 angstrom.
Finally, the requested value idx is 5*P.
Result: 233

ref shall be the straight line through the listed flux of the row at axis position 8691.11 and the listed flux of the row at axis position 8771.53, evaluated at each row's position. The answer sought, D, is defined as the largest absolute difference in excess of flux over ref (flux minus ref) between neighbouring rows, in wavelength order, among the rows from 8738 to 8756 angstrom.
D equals 3.1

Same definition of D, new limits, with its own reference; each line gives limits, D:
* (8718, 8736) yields 2.3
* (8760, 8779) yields 3.2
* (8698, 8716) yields 1.5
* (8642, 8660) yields 2.2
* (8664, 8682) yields 11.3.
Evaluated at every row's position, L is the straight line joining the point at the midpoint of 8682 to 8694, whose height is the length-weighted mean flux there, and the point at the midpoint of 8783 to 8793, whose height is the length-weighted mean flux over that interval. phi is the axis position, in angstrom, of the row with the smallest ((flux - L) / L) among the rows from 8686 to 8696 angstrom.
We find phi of 8691.11 angstrom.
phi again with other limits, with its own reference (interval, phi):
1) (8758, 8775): 8773.55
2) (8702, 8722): 8713.15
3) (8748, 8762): 8749.34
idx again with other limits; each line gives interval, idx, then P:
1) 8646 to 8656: 230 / 46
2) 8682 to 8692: 223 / 44.6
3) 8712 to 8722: 228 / 45.6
